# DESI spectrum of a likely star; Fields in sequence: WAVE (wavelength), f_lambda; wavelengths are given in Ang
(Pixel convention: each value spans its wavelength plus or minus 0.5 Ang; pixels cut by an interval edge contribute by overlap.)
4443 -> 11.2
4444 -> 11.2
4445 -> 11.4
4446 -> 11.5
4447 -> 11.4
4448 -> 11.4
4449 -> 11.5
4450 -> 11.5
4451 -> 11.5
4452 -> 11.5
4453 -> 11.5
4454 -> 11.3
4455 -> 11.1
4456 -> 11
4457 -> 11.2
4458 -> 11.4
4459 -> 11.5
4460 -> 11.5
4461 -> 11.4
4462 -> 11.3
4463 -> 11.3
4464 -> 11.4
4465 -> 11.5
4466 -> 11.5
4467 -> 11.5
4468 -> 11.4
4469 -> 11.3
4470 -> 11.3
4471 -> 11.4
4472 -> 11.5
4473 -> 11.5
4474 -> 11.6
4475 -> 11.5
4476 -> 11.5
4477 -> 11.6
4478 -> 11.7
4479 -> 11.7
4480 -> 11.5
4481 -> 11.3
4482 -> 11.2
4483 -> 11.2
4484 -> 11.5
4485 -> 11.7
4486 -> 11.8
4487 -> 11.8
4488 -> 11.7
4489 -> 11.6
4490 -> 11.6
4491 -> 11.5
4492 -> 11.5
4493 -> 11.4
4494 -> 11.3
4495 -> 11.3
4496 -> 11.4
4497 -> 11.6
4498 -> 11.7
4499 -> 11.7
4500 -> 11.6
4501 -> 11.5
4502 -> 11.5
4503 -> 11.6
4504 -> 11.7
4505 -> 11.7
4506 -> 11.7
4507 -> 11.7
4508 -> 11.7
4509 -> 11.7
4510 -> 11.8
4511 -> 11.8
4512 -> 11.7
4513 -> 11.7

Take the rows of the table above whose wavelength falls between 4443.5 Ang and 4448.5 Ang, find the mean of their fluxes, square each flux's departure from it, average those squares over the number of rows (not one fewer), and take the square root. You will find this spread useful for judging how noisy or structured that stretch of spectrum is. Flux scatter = 0.10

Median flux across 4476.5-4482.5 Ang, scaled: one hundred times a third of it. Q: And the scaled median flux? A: 385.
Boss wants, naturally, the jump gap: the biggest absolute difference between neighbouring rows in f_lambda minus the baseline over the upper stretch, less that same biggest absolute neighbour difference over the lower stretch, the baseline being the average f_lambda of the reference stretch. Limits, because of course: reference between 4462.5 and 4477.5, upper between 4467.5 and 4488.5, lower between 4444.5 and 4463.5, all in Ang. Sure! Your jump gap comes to 0.10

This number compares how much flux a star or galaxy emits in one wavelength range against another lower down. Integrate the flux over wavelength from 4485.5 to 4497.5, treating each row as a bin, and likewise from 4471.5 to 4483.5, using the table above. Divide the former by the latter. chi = 1.01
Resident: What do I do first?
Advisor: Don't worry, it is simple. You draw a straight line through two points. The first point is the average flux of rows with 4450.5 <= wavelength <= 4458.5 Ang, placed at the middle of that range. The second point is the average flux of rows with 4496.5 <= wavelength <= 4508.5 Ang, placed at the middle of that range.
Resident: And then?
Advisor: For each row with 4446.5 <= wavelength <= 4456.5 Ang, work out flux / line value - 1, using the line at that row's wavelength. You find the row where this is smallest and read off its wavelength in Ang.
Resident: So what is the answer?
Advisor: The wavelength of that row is 4456 Ang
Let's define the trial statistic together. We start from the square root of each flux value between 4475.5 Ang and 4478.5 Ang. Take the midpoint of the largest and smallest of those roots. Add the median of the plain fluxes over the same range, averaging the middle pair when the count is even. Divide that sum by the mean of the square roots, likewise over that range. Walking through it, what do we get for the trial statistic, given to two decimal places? 4.41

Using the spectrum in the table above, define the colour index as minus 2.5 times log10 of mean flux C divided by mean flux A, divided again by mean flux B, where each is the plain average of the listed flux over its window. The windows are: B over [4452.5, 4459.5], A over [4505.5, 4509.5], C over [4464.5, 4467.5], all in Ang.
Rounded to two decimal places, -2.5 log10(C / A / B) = 2.65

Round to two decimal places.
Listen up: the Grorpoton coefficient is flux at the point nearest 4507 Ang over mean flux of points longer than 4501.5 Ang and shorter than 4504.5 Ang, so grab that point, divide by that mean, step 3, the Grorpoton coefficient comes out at 1.01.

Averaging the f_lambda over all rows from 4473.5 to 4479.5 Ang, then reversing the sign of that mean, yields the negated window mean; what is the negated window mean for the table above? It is -11.6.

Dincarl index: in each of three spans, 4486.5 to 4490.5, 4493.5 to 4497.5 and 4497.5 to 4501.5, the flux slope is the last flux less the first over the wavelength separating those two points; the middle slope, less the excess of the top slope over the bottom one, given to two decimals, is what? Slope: 0.10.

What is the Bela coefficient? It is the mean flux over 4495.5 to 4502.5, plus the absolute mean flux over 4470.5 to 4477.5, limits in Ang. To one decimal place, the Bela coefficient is 23.1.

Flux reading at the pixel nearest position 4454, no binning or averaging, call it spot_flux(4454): 11.3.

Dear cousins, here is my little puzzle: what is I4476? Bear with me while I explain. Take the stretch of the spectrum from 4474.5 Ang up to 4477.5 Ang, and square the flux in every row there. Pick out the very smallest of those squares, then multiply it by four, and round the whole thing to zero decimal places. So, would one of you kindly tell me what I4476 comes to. 529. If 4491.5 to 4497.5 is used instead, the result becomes 511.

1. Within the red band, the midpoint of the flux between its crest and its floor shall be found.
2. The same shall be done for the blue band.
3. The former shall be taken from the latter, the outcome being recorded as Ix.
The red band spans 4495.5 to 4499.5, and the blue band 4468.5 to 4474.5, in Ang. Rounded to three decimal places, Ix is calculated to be -0.100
